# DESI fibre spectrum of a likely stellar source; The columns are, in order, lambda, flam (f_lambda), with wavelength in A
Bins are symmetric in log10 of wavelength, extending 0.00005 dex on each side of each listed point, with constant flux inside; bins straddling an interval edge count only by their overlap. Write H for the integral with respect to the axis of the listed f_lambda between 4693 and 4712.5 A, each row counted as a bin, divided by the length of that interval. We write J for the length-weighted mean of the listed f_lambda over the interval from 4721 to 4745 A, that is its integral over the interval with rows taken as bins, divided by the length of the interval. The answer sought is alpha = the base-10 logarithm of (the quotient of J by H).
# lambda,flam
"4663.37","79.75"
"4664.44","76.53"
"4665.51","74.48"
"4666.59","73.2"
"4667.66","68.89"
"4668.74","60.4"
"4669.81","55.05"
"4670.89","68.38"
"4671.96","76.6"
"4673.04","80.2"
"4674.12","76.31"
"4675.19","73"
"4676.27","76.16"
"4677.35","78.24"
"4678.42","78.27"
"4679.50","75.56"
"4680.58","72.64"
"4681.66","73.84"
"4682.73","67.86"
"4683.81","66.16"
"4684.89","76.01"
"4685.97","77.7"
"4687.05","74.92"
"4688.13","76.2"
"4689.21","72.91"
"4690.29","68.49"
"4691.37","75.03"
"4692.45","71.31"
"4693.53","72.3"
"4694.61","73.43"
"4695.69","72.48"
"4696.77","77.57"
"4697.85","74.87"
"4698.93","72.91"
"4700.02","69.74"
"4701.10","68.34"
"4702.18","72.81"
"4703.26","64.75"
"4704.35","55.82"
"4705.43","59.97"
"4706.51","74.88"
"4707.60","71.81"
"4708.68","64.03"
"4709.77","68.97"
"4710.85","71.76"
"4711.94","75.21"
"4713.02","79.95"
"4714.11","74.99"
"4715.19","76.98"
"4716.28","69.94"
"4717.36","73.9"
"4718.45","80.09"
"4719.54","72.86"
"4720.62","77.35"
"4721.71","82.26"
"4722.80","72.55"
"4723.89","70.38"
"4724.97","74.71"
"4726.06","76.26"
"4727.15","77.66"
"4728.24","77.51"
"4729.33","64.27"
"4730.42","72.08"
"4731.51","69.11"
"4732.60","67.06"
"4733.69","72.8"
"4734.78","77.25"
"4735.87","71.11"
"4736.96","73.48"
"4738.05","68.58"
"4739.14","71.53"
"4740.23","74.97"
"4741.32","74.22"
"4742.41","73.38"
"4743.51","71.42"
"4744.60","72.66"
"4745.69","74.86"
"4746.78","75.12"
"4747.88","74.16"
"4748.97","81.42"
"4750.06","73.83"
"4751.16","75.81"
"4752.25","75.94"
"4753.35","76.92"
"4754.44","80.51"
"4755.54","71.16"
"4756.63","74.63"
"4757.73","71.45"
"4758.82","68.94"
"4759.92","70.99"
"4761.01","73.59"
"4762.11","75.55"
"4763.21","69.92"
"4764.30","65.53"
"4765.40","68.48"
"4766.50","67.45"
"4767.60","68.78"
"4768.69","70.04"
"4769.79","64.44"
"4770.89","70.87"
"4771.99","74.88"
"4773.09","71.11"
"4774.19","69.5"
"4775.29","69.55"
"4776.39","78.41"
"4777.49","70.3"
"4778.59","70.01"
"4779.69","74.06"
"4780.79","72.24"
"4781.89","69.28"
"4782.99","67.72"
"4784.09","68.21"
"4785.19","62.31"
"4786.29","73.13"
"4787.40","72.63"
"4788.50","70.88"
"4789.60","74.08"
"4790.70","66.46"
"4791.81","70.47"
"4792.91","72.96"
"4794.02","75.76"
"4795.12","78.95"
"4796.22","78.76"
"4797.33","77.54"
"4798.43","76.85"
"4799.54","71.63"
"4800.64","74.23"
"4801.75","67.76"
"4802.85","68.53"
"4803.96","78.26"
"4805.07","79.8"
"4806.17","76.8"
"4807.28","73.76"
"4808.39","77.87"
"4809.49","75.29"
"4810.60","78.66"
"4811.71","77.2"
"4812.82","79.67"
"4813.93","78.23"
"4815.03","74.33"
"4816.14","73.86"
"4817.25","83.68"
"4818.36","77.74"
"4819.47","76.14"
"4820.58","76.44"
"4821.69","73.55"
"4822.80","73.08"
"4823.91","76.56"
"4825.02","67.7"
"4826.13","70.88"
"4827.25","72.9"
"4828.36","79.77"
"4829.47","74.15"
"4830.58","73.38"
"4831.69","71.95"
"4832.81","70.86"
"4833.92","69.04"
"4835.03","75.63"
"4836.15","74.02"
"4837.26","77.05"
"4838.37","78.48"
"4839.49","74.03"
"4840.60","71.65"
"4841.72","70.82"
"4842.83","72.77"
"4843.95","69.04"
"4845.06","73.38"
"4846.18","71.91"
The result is 0.017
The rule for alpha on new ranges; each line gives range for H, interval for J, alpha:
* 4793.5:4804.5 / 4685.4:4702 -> -0.010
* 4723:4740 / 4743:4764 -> 0.010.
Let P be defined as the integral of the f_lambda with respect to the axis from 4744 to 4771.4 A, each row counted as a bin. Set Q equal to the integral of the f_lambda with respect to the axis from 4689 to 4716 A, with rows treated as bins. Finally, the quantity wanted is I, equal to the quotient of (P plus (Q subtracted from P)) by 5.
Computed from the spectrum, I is 410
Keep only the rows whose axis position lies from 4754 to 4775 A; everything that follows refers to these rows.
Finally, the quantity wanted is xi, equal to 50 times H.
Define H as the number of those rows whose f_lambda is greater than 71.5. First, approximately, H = 5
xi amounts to 250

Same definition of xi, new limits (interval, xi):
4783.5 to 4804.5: 600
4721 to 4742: 650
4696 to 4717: 550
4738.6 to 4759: 750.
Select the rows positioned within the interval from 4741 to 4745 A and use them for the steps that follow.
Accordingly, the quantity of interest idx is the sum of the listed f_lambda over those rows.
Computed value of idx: 292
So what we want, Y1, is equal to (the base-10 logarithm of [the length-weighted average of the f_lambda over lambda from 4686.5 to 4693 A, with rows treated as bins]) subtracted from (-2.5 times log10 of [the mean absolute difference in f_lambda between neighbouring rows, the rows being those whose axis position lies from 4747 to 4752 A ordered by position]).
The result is -3.7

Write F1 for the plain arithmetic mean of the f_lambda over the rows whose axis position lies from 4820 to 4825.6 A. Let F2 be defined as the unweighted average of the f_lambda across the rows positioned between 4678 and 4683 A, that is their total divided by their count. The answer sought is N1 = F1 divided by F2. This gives 1.00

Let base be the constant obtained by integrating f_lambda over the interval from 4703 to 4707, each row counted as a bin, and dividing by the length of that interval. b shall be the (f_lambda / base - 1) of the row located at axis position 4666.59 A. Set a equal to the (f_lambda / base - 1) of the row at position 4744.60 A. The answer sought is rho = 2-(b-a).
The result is 1.99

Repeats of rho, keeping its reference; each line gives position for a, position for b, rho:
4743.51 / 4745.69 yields 1.95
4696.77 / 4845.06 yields 2.07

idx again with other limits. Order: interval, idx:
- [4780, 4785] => 277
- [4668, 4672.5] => 260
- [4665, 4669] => 277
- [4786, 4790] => 291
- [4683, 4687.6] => 295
